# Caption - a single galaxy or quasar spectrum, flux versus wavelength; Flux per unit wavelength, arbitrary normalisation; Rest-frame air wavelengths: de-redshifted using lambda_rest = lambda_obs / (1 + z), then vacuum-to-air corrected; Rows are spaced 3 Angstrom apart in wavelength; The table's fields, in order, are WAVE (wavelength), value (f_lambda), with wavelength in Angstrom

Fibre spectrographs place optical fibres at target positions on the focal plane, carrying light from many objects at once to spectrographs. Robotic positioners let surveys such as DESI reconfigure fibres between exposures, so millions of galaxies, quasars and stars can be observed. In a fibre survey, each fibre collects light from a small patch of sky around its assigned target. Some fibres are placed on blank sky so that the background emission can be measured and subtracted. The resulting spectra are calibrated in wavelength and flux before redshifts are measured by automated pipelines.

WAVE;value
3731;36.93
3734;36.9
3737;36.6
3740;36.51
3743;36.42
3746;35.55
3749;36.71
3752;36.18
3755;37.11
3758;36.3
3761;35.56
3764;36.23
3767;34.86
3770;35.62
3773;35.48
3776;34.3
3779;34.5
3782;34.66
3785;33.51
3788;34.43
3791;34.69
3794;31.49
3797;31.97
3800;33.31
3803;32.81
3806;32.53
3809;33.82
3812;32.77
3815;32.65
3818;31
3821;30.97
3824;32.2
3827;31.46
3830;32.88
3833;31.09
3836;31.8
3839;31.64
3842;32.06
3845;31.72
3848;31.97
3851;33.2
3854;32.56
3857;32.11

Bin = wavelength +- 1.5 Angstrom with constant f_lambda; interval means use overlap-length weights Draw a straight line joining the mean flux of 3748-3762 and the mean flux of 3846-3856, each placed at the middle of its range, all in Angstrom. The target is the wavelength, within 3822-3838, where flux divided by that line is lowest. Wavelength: 3833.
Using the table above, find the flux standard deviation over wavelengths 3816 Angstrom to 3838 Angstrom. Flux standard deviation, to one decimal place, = 0.7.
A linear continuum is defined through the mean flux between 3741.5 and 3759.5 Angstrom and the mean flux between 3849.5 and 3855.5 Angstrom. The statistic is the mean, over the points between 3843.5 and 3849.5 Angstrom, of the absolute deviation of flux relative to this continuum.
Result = 1.24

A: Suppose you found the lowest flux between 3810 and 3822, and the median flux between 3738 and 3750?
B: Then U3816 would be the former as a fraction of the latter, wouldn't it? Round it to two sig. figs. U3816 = 0.85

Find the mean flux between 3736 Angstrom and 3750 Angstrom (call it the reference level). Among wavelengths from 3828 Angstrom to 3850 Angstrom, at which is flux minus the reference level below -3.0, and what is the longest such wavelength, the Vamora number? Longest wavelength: 3848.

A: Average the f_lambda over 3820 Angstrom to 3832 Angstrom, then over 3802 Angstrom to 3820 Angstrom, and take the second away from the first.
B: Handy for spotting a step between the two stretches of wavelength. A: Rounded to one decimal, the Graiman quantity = -0.7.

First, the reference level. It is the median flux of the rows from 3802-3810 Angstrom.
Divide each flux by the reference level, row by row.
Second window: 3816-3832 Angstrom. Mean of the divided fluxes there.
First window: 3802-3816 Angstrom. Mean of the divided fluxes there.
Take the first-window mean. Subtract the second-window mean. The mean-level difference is 0.037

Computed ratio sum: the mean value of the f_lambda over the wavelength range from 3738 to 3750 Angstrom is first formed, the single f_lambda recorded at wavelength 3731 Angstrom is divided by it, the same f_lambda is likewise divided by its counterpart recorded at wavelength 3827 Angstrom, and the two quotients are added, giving 2.19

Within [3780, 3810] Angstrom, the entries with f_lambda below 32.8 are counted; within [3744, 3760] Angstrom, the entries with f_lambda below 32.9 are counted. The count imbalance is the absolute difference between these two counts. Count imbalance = 3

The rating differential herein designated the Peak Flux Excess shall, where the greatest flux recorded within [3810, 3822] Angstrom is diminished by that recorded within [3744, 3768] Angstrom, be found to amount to -4.3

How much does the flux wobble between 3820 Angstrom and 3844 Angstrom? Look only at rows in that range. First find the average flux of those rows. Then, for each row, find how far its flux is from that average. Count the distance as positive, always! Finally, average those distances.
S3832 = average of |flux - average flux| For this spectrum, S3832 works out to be 0.47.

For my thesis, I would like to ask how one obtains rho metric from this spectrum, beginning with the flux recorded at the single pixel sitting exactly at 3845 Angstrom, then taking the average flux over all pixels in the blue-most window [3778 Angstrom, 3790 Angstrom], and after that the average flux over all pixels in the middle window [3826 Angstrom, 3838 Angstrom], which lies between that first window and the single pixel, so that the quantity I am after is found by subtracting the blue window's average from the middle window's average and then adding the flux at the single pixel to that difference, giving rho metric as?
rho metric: 29.3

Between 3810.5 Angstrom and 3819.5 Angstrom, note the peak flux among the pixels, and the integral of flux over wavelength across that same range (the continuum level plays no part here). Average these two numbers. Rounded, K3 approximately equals 161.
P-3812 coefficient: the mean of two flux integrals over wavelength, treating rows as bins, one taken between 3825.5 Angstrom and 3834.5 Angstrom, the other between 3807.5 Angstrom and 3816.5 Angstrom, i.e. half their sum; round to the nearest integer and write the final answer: 292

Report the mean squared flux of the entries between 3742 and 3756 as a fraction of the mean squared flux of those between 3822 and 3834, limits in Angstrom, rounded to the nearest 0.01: 1.30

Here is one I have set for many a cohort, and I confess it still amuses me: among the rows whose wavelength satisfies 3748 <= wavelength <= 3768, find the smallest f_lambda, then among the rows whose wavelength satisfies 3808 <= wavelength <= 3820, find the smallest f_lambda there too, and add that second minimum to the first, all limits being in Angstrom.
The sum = 65.9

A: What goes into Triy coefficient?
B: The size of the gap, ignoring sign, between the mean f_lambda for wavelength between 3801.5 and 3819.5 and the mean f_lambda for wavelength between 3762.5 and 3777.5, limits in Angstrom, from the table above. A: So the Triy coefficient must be 2.7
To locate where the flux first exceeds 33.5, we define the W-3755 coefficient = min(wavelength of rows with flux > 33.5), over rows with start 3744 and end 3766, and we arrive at 3746 Angstrom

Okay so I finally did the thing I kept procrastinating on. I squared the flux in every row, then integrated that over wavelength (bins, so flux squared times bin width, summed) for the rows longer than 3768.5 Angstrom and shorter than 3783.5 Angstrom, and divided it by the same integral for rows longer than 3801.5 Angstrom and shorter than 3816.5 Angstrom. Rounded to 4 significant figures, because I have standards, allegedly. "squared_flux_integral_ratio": 1.125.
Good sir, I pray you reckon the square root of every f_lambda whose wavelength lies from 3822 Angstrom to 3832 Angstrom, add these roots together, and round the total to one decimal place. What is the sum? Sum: 17.0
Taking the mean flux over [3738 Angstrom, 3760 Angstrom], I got 36.4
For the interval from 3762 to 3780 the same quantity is 35.2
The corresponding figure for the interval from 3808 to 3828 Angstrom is 32.1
